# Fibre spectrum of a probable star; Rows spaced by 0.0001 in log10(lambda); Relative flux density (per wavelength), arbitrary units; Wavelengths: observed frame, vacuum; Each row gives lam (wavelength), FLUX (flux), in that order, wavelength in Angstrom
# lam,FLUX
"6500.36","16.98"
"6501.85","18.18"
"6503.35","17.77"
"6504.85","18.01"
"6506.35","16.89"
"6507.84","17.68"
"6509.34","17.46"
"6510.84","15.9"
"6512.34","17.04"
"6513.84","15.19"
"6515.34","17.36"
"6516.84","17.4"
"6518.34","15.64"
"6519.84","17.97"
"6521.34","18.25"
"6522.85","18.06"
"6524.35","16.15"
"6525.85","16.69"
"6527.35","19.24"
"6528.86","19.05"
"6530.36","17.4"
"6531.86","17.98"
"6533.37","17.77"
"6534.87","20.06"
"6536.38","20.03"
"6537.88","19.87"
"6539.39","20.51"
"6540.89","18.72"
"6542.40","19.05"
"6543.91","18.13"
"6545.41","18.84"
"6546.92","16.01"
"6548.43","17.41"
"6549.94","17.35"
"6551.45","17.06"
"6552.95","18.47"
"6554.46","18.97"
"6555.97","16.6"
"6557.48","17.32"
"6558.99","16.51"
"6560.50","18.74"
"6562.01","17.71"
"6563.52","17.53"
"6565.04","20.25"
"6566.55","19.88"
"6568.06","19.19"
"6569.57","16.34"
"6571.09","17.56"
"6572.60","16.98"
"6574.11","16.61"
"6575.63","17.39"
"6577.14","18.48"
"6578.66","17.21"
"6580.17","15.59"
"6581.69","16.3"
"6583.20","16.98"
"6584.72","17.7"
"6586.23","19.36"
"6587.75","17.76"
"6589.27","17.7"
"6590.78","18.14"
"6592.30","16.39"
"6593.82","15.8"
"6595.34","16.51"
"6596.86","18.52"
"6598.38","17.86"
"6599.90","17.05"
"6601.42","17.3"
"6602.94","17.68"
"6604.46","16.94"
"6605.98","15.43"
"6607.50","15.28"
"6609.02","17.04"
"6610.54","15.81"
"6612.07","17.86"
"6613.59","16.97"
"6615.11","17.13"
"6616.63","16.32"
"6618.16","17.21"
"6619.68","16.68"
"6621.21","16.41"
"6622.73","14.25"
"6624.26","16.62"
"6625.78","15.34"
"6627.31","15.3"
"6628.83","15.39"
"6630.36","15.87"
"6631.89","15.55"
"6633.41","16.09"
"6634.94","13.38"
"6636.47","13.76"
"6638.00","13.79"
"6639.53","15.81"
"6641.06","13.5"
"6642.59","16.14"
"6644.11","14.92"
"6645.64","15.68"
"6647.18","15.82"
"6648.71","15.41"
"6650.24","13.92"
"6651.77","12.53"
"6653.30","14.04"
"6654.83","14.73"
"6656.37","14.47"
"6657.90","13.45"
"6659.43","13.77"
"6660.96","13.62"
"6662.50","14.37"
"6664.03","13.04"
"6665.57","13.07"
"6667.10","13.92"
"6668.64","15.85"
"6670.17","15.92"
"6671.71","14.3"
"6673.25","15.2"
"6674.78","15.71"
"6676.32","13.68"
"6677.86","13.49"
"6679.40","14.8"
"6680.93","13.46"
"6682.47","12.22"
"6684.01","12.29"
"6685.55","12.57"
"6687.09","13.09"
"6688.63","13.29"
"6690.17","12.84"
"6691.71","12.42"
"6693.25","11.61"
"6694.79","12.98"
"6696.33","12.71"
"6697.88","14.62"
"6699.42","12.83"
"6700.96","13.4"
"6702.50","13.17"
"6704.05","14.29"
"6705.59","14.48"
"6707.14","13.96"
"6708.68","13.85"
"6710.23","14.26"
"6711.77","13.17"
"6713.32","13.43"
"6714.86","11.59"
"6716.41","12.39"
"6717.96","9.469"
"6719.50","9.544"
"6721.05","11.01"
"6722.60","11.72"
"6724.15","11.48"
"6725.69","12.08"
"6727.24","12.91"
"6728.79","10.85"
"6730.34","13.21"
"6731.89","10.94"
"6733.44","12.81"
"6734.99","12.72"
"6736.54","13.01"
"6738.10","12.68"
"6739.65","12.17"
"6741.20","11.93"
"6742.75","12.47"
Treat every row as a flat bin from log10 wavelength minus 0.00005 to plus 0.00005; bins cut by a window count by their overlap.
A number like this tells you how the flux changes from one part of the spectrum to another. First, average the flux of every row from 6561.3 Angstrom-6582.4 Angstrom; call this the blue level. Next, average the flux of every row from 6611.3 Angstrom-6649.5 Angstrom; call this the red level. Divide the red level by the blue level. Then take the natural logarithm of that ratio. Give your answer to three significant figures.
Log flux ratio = -0.120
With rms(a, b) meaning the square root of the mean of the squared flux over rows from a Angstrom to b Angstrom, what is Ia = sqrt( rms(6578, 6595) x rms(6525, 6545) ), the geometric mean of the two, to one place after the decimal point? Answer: 18.0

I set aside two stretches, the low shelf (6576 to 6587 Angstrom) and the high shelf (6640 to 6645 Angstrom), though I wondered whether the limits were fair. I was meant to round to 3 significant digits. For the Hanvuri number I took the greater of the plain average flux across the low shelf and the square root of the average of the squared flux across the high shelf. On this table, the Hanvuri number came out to 17.4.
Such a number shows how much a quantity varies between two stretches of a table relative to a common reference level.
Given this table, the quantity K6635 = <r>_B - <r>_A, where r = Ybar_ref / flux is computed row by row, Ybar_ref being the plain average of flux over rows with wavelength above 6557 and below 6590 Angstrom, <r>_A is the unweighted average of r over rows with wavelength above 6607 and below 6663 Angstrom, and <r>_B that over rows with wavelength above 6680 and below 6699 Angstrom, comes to 0.21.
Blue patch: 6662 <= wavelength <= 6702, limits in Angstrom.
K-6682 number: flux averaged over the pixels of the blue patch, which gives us 13.6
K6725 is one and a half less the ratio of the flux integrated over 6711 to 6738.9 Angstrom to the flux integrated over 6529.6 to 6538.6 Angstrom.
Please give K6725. -0.5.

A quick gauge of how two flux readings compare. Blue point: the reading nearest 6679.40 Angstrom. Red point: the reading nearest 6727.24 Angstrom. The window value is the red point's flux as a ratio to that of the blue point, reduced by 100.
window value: -99.13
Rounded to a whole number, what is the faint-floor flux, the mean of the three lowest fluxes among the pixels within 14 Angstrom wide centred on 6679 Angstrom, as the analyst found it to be 12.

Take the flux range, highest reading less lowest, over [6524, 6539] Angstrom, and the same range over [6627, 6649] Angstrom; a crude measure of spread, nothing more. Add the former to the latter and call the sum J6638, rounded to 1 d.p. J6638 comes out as 6.7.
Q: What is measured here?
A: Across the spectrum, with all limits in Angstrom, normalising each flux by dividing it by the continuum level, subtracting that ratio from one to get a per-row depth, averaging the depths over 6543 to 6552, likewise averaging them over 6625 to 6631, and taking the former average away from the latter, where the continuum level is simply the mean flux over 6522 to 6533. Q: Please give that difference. 0.11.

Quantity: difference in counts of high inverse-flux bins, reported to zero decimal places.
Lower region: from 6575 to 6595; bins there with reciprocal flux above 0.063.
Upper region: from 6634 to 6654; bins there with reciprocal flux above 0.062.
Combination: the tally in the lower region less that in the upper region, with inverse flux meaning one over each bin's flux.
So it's -10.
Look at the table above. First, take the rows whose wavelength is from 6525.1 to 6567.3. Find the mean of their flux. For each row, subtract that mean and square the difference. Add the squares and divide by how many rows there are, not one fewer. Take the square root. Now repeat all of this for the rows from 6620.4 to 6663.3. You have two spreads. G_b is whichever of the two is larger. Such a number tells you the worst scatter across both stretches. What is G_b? 1.24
